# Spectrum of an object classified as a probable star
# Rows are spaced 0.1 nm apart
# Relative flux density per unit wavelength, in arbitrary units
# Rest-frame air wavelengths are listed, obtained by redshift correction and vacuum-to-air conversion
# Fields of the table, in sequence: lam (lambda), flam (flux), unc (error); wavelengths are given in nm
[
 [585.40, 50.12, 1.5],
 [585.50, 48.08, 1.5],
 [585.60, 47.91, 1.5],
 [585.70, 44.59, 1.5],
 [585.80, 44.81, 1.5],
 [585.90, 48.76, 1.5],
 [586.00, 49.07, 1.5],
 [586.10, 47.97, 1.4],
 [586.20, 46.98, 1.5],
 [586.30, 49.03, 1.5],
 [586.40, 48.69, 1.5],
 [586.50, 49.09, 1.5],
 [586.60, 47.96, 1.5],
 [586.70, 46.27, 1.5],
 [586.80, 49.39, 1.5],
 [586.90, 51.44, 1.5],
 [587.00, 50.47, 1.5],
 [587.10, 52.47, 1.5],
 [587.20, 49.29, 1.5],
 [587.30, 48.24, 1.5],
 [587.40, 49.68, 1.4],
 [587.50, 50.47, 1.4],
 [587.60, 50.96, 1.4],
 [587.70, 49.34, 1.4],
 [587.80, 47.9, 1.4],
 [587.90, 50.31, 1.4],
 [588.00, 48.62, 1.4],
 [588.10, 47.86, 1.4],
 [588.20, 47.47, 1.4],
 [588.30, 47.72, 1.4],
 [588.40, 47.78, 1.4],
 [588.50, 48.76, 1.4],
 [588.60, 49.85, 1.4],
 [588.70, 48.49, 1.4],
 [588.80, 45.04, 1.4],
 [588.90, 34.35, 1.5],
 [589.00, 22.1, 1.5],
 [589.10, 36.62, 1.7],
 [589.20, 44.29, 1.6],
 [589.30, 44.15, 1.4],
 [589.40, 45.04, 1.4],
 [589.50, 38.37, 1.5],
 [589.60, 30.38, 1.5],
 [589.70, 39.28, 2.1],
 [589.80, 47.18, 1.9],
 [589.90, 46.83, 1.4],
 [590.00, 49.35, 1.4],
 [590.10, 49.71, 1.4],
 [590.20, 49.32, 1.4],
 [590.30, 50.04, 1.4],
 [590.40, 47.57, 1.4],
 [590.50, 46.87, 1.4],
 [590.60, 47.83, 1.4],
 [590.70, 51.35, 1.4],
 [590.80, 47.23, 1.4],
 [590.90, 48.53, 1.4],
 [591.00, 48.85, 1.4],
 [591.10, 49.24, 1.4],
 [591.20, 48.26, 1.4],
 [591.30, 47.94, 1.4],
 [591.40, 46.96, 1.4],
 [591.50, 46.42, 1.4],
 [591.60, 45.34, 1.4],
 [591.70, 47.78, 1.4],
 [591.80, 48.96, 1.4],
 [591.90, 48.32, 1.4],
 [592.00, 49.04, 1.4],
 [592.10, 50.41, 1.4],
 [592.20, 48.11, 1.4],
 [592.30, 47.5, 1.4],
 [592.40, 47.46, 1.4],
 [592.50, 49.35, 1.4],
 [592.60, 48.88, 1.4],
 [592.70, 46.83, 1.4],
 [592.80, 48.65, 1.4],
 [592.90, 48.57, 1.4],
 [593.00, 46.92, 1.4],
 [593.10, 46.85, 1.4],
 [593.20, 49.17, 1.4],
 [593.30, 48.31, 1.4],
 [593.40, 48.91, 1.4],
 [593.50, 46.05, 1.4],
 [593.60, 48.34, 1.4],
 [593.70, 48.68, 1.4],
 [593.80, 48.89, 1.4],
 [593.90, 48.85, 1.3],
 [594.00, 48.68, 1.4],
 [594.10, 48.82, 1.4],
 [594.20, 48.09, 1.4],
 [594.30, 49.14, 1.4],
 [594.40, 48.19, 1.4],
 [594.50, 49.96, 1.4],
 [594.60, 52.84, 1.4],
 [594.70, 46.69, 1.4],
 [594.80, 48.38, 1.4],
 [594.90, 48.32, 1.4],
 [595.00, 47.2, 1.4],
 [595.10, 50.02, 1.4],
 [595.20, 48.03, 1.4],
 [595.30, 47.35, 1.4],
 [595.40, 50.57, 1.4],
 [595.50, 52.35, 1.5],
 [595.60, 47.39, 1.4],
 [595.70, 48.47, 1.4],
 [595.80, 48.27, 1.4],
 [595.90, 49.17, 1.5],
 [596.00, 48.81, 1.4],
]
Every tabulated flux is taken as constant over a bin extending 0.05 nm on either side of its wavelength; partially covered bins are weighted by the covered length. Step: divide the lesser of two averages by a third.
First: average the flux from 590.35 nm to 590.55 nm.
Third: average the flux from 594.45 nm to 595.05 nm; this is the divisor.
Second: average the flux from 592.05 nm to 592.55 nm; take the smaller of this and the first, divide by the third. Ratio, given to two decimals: 0.97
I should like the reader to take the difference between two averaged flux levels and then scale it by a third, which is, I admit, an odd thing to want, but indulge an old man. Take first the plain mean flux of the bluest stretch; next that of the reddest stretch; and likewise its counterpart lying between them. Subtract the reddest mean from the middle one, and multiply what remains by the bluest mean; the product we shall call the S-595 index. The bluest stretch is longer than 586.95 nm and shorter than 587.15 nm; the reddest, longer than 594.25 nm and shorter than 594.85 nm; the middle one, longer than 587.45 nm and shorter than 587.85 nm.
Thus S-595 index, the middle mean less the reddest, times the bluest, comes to 24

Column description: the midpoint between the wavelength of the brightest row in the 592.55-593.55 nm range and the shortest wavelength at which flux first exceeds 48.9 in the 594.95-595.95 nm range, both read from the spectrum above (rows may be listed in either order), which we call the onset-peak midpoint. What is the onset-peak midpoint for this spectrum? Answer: 594.15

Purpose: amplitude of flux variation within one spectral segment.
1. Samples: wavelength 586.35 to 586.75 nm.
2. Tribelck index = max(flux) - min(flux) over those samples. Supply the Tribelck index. 2.8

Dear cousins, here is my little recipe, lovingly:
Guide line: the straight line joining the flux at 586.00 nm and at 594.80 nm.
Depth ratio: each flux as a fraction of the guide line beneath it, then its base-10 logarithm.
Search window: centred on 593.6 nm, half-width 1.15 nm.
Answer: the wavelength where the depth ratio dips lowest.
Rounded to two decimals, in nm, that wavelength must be 593.50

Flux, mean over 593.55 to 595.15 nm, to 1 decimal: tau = 48.8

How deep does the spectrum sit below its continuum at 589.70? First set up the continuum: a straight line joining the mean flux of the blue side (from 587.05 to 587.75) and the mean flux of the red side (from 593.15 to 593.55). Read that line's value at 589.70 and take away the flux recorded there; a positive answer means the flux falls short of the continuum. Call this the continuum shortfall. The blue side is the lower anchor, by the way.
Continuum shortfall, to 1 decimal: 10.0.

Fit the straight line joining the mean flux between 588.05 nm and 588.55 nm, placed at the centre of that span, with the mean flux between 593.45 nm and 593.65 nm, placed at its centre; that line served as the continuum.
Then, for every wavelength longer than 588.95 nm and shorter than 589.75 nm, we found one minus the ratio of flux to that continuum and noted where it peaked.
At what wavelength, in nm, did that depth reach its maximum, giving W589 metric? 589.00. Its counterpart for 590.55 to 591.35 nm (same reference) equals 590.80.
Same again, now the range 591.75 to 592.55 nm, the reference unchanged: 592.40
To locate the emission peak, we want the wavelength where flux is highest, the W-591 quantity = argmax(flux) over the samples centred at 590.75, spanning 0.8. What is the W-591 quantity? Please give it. 590.70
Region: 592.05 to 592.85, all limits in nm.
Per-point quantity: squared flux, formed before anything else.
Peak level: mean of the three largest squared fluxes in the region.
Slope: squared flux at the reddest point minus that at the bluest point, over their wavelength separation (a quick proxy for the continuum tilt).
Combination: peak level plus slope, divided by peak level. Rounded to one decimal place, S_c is 0.9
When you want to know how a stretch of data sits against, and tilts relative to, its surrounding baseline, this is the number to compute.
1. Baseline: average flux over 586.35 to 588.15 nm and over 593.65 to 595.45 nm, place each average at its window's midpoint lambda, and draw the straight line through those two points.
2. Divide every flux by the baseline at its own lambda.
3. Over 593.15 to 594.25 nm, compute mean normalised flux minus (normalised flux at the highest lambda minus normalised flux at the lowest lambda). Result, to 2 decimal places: 1.01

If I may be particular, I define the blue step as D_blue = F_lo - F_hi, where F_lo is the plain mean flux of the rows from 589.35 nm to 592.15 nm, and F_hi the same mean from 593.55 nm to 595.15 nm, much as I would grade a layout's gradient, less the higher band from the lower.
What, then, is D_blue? -1.9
